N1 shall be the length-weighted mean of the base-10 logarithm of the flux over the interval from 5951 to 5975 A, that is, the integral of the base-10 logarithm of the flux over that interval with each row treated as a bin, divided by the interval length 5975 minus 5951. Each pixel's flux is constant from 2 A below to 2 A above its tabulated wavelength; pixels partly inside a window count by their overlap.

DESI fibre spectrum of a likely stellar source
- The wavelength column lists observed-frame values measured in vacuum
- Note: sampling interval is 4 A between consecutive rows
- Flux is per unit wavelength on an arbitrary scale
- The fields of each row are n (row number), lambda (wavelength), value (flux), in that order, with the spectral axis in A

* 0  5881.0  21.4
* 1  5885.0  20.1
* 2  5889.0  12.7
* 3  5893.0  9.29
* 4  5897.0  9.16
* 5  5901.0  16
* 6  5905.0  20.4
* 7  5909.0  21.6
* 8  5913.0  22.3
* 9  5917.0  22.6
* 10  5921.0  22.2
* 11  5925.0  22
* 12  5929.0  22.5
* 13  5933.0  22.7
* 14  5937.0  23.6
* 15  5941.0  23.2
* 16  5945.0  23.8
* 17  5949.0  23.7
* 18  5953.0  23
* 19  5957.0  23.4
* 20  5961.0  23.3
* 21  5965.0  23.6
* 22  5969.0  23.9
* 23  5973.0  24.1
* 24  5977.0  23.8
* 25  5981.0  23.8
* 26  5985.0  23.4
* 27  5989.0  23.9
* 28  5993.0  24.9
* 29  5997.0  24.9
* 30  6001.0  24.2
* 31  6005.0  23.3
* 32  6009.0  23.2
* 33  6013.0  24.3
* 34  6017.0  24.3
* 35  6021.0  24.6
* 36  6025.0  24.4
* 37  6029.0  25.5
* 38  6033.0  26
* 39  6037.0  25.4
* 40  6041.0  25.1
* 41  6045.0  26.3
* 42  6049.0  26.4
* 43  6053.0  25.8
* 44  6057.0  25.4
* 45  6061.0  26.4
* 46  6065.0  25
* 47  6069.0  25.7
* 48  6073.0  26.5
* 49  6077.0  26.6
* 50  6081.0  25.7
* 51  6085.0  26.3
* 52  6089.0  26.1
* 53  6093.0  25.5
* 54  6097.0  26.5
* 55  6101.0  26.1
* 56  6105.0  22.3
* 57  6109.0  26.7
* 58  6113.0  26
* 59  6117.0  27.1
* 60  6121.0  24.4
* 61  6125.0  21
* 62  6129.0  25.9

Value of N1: 1.37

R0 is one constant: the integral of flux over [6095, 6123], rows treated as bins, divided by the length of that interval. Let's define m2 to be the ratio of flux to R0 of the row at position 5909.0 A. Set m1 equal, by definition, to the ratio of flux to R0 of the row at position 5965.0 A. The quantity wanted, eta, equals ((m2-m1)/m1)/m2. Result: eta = -0.100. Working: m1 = 0.92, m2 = 0.84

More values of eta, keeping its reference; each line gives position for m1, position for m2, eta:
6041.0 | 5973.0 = -0.042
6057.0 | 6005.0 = -0.091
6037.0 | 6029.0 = 0.004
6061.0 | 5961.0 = -0.129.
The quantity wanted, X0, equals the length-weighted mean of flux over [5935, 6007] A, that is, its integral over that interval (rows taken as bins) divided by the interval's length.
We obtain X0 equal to 23.8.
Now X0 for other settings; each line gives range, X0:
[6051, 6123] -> 25.8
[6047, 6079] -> 26.0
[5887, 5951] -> 19.9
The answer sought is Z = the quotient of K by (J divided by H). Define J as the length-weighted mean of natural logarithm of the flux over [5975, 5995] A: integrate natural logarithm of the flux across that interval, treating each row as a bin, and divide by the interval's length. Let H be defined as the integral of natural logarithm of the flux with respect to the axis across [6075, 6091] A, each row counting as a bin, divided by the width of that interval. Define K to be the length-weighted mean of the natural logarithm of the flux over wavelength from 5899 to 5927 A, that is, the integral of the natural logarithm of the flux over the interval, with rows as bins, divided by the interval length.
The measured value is 3.1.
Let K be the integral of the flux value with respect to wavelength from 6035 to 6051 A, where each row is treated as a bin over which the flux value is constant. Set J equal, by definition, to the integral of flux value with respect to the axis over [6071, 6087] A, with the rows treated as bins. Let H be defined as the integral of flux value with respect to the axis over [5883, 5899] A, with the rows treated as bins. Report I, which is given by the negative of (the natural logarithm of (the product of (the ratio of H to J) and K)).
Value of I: -5.30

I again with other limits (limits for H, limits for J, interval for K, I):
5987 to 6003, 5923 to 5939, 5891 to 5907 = -5.47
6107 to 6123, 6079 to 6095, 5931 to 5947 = -5.93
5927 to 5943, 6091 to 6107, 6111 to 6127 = -5.89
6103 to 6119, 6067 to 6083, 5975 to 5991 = -5.92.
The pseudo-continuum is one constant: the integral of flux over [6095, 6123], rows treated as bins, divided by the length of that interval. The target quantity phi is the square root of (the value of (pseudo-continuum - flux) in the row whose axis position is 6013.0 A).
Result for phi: 1.1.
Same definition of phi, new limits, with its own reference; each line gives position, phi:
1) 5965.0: 1.4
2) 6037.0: 0.4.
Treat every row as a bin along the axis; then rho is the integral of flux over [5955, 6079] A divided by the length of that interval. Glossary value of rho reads 25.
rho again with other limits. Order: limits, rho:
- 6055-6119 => 26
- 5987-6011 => 24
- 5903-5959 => 23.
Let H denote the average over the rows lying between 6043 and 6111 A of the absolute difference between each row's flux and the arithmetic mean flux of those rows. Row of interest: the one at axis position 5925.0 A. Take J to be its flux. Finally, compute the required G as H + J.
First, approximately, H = 0.65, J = 22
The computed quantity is 22.6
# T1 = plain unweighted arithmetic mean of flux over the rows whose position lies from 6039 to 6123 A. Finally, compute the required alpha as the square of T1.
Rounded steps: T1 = 25.8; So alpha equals 666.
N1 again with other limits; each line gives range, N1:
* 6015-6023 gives 1.39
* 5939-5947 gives 1.37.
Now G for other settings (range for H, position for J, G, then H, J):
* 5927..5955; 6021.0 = 25.0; 0.42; 24.6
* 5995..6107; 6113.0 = 26.9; 0.89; 26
